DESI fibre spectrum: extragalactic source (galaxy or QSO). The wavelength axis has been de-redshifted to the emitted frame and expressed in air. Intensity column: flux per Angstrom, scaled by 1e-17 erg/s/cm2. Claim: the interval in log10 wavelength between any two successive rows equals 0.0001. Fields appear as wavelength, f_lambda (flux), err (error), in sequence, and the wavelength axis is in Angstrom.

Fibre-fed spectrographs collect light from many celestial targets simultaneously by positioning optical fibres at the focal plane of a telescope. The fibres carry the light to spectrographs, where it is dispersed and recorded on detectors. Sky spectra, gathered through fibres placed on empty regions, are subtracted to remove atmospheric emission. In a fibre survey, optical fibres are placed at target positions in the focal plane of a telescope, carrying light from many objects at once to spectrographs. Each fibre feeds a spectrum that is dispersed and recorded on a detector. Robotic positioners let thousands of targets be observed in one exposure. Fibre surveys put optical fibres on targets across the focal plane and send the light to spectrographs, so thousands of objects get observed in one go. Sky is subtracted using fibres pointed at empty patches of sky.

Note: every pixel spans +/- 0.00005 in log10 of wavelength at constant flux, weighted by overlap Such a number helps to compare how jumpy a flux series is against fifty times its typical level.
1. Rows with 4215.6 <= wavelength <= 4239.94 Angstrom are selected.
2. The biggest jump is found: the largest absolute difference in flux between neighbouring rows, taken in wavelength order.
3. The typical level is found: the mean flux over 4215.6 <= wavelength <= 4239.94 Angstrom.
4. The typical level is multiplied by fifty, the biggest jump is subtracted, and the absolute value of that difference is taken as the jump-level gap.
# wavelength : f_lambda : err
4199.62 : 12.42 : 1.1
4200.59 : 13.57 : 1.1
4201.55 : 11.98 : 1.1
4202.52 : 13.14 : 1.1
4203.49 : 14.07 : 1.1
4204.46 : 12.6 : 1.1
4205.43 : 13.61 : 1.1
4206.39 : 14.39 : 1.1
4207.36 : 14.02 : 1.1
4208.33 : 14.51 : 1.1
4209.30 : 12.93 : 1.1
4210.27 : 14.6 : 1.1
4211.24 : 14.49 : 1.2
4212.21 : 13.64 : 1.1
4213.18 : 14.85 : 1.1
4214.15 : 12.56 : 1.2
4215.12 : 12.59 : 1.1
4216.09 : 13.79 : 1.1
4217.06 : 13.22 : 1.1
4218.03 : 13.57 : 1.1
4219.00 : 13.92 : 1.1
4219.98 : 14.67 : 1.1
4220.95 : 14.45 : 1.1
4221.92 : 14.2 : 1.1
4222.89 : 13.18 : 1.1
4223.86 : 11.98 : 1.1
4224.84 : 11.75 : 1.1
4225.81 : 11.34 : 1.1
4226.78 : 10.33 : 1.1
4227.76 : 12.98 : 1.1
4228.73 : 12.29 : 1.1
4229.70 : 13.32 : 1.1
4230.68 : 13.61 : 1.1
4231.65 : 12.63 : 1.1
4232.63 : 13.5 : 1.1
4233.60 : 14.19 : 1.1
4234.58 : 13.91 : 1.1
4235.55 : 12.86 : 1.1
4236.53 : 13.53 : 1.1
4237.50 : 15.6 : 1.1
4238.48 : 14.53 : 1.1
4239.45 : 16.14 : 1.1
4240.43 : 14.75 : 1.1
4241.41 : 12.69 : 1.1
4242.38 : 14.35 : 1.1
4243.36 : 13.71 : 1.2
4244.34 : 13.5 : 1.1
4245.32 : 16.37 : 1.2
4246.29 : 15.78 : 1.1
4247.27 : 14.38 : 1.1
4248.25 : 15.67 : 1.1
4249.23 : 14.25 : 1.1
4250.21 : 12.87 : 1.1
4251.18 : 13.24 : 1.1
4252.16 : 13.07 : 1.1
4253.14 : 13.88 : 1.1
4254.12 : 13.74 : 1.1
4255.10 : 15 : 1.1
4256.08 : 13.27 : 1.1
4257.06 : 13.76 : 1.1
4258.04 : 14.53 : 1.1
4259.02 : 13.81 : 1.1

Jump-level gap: 668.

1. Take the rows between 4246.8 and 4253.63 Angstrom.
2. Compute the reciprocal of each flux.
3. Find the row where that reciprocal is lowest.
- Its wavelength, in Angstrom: 4248.25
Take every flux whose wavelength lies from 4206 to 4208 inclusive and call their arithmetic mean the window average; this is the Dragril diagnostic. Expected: 14.2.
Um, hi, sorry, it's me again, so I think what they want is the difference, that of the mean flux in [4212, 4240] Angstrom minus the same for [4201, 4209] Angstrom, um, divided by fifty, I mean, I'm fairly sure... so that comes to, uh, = -0.002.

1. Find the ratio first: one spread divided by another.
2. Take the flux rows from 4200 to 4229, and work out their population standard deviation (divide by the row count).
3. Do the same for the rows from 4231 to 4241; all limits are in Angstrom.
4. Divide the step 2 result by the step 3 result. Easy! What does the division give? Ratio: 1.0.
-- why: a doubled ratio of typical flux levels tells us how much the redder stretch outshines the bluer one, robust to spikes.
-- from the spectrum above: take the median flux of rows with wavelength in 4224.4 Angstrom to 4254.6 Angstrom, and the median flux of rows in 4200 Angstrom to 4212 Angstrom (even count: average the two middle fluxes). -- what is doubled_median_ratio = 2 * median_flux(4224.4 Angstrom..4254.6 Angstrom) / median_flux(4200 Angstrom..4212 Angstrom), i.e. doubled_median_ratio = 1.97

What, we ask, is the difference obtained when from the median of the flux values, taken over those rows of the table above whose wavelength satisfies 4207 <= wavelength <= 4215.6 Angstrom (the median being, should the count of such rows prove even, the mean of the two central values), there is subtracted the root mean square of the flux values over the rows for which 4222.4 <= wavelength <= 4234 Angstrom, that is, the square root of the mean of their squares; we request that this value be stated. 1.4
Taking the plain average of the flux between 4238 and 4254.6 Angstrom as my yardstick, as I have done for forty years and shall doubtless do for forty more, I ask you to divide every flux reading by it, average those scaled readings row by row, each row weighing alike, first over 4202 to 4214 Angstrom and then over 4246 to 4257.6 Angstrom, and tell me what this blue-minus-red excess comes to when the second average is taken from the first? -0.01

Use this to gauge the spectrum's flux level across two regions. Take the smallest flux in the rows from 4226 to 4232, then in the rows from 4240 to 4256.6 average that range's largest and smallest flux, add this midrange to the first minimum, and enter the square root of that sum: 4.99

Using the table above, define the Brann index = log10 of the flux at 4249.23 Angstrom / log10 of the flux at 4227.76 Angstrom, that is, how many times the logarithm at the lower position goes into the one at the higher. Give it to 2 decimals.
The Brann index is 1.04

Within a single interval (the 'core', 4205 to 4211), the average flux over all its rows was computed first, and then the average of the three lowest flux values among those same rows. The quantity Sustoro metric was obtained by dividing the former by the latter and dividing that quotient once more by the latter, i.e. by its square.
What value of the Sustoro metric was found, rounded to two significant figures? 0.077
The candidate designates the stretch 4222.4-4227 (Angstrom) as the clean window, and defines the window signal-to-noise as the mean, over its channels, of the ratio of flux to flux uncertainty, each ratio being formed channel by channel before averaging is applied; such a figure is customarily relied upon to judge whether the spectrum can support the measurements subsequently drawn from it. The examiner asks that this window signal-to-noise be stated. 10.7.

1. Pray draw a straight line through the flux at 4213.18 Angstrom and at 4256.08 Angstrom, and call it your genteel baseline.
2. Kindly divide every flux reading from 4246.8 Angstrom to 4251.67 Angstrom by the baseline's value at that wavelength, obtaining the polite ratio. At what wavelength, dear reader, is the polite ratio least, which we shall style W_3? 4250.21 Angstrom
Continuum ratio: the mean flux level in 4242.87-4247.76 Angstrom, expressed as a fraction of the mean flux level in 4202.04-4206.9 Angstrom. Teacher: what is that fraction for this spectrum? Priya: 1.09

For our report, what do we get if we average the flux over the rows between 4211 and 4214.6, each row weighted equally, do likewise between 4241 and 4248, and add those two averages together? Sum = 28.3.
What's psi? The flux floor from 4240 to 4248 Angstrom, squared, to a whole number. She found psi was 161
